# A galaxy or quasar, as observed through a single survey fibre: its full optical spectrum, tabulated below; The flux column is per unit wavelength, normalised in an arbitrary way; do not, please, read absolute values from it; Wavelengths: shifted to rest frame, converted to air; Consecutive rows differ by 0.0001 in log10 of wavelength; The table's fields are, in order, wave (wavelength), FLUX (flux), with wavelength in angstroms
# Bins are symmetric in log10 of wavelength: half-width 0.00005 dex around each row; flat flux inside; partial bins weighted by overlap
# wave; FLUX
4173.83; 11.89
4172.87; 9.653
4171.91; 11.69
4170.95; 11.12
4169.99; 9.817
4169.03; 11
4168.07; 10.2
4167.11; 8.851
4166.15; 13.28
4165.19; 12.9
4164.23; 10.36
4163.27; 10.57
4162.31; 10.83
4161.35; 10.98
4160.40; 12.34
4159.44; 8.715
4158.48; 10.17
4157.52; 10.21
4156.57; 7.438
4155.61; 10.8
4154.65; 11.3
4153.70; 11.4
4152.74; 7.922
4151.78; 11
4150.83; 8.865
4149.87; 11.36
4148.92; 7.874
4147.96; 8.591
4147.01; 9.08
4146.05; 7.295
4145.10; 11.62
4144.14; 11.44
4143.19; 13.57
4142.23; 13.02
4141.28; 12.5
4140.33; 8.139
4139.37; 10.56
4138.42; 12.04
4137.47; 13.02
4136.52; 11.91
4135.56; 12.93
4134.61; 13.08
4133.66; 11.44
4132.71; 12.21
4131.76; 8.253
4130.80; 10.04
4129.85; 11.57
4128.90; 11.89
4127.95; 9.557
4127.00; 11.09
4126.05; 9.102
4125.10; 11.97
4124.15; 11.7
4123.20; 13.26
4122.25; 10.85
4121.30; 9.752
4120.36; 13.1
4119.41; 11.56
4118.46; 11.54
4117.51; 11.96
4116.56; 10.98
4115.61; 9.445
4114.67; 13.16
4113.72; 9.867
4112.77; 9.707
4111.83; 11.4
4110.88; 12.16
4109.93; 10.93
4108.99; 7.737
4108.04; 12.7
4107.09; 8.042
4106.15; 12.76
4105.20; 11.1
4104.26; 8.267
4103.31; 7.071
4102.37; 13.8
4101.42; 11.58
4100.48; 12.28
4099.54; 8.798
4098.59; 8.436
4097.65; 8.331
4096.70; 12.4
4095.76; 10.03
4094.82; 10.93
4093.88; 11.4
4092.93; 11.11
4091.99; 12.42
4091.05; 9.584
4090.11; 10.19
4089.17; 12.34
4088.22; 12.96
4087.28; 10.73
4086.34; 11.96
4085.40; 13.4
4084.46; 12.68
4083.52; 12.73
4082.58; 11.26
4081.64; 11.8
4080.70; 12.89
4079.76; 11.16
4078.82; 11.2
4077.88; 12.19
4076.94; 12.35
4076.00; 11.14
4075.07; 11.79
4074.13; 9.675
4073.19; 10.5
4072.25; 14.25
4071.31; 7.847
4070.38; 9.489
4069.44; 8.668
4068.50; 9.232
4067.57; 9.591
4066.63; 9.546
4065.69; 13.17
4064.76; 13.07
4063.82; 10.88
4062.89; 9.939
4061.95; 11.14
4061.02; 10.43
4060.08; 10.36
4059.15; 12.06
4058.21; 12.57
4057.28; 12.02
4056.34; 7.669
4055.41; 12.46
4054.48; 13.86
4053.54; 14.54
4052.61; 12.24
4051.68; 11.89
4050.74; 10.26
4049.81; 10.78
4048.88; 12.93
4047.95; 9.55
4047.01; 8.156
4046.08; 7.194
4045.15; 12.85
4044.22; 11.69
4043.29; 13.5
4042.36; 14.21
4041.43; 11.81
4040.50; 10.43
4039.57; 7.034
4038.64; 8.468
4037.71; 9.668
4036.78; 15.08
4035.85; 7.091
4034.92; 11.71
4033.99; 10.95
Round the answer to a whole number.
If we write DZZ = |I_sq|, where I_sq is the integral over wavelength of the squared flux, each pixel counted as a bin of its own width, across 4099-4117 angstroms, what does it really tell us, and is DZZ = 2095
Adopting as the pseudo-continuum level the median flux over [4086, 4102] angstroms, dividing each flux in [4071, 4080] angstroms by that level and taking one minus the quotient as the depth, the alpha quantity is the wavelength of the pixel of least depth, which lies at 4072.25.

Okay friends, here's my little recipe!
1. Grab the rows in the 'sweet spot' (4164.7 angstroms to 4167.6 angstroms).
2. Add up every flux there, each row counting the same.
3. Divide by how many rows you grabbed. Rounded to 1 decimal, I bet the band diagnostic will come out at 11.7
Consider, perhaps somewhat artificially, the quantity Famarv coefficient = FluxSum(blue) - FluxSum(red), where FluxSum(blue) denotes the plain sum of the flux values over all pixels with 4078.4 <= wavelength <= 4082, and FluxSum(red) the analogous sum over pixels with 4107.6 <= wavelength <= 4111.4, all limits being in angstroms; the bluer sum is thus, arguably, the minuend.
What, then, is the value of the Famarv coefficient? 4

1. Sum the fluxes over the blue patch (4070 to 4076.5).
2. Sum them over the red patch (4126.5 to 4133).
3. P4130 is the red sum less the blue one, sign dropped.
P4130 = 0.1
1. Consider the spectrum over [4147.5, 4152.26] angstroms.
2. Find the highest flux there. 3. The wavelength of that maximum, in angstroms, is 4149.87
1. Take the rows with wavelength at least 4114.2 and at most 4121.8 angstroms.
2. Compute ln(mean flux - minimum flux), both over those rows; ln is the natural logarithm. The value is 0.69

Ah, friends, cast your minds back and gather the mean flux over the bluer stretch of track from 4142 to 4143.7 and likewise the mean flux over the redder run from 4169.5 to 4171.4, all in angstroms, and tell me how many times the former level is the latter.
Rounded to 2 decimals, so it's 1.27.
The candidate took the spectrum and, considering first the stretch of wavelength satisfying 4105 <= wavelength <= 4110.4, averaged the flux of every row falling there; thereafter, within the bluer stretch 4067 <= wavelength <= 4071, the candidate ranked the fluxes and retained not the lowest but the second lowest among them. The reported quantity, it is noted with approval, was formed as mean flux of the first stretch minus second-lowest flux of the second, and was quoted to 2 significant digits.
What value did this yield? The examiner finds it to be 1.3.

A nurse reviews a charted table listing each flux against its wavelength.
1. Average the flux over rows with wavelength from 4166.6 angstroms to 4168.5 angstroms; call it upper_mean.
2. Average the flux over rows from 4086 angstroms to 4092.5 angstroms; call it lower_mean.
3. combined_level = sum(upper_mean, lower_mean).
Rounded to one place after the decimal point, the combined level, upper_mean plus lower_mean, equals 21.0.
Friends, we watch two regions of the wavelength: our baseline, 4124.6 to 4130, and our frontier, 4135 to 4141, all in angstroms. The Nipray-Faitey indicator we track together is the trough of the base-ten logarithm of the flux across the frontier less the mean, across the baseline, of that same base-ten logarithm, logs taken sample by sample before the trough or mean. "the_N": -0.12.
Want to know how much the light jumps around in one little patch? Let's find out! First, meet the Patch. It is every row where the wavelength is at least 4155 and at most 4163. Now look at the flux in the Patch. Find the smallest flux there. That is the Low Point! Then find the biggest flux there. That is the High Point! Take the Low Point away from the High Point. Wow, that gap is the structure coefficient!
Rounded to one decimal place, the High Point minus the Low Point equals 4.9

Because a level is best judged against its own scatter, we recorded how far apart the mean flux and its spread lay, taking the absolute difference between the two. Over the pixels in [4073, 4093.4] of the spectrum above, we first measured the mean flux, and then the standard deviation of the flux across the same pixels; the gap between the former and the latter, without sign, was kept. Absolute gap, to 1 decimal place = 10.6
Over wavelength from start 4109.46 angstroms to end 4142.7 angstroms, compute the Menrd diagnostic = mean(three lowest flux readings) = 8.5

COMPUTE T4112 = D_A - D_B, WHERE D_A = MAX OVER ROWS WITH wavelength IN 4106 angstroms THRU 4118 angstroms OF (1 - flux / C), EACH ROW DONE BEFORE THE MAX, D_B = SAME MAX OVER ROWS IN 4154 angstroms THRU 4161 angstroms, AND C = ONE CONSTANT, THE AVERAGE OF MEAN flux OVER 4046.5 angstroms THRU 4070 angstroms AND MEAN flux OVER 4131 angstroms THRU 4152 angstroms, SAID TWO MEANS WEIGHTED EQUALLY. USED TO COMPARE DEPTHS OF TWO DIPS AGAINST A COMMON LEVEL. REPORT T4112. -0.027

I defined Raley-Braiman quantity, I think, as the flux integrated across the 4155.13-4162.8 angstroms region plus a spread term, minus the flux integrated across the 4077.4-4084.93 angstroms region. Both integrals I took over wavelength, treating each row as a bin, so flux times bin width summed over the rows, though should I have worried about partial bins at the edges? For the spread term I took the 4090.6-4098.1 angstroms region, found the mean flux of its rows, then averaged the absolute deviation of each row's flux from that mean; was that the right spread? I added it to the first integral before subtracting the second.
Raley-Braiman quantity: -11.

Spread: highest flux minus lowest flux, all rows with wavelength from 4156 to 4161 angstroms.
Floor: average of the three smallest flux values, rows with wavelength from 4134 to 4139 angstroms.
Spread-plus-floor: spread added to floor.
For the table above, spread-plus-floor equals 17.2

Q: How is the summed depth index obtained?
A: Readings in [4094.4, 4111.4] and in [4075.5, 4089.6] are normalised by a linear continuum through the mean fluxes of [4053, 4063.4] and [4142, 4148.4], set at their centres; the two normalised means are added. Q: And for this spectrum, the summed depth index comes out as 2.01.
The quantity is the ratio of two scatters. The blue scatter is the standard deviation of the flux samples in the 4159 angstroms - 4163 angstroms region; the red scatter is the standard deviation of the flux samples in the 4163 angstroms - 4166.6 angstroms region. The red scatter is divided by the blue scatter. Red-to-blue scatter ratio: 1.0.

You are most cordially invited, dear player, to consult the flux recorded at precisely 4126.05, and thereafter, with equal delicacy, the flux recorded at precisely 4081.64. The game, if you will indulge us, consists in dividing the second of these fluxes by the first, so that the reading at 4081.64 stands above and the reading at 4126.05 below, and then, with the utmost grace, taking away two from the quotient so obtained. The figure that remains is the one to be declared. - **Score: -0.70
